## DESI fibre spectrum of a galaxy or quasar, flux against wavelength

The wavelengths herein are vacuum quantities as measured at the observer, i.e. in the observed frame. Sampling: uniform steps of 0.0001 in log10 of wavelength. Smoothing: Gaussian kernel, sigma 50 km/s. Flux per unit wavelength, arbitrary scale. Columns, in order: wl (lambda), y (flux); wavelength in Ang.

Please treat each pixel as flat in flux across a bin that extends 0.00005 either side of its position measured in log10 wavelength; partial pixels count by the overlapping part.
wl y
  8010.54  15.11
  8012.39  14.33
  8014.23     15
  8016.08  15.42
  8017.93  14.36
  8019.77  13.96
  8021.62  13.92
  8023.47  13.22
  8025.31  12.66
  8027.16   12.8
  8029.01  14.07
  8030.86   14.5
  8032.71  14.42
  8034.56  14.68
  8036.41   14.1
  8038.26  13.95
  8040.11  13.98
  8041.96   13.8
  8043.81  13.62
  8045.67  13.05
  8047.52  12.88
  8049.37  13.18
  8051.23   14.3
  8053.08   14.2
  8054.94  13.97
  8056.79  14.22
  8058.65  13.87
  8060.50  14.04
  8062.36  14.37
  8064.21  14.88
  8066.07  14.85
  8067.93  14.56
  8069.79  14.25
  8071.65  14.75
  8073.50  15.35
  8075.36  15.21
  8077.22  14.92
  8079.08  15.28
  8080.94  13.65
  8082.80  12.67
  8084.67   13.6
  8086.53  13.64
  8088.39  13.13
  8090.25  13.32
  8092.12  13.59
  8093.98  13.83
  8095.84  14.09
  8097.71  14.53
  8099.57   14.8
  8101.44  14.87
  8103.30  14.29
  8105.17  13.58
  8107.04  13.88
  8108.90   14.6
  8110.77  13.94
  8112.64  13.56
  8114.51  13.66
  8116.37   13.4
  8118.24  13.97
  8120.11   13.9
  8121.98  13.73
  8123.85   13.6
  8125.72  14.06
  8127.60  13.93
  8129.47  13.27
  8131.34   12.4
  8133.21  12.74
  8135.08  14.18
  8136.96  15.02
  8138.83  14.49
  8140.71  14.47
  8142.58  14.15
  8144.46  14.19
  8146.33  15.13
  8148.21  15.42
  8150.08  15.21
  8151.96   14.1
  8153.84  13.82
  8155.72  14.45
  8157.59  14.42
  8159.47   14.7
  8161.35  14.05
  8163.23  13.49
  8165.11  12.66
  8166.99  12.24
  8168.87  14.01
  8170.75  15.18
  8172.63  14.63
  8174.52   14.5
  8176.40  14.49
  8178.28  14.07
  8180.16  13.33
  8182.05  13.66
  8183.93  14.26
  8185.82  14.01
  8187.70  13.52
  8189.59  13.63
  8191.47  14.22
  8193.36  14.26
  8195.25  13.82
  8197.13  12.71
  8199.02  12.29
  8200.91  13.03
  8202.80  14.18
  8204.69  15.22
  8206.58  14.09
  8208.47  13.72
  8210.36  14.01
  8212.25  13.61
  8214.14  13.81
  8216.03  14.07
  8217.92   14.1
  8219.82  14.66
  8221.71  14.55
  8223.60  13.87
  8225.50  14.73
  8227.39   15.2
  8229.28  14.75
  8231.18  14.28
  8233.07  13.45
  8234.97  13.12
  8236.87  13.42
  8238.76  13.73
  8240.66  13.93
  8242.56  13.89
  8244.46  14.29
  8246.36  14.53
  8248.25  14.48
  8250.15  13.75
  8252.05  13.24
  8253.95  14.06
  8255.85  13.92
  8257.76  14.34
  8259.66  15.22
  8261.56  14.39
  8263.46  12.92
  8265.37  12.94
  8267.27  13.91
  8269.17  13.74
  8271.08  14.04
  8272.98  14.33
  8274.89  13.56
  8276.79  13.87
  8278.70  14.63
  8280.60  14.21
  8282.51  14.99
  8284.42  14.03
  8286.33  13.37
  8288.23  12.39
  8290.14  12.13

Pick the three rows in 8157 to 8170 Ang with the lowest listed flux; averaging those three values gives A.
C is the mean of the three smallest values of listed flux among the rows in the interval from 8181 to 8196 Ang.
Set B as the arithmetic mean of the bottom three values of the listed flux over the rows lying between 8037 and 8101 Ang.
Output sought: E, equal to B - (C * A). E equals -161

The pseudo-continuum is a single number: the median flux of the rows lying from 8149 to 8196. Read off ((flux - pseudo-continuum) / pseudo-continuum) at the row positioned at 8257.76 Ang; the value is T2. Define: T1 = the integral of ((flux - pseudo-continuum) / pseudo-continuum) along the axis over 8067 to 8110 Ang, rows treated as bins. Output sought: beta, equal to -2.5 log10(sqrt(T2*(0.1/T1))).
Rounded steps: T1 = 0.4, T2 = 0.02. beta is 2.9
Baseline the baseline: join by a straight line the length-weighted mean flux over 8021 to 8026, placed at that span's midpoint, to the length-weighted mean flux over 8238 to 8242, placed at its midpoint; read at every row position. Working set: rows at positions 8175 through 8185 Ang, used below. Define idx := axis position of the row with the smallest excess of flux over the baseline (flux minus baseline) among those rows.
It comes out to 8180.16 Ang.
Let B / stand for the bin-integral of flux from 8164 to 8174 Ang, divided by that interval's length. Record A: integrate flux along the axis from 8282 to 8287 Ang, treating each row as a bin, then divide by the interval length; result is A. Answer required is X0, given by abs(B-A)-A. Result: -13.8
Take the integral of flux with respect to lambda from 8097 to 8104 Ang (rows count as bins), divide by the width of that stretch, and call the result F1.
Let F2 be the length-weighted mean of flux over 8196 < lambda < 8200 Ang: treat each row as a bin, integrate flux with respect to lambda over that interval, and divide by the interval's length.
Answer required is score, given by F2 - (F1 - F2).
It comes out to 10.5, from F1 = 14.6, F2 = 12.6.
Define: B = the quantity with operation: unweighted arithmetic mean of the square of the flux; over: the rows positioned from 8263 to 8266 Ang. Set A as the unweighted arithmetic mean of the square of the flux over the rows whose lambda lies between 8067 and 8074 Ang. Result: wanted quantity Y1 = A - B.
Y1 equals 50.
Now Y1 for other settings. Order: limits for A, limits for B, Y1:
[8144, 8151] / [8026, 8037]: 26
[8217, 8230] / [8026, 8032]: 21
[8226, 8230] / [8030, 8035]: 13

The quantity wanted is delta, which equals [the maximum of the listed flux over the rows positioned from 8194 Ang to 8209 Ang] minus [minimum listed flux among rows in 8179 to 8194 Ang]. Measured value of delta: 1.9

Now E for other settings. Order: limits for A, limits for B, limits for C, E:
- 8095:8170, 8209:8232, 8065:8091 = -148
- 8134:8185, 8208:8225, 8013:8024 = -161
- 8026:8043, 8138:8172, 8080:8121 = -163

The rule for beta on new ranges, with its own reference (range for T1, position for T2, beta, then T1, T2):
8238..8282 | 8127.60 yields 2.9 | -0.2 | -0.01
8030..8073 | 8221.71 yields 2.0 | 0.1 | 0.03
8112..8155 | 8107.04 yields 2.5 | -0.1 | -0.01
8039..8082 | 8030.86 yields 2.7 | 0.5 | 0.03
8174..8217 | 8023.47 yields 2.6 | -0.7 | -0.06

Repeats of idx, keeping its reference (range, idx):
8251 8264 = 8263.46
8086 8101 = 8088.39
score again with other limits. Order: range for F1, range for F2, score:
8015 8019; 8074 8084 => 13.9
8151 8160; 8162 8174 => 13.2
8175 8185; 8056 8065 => 14.6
